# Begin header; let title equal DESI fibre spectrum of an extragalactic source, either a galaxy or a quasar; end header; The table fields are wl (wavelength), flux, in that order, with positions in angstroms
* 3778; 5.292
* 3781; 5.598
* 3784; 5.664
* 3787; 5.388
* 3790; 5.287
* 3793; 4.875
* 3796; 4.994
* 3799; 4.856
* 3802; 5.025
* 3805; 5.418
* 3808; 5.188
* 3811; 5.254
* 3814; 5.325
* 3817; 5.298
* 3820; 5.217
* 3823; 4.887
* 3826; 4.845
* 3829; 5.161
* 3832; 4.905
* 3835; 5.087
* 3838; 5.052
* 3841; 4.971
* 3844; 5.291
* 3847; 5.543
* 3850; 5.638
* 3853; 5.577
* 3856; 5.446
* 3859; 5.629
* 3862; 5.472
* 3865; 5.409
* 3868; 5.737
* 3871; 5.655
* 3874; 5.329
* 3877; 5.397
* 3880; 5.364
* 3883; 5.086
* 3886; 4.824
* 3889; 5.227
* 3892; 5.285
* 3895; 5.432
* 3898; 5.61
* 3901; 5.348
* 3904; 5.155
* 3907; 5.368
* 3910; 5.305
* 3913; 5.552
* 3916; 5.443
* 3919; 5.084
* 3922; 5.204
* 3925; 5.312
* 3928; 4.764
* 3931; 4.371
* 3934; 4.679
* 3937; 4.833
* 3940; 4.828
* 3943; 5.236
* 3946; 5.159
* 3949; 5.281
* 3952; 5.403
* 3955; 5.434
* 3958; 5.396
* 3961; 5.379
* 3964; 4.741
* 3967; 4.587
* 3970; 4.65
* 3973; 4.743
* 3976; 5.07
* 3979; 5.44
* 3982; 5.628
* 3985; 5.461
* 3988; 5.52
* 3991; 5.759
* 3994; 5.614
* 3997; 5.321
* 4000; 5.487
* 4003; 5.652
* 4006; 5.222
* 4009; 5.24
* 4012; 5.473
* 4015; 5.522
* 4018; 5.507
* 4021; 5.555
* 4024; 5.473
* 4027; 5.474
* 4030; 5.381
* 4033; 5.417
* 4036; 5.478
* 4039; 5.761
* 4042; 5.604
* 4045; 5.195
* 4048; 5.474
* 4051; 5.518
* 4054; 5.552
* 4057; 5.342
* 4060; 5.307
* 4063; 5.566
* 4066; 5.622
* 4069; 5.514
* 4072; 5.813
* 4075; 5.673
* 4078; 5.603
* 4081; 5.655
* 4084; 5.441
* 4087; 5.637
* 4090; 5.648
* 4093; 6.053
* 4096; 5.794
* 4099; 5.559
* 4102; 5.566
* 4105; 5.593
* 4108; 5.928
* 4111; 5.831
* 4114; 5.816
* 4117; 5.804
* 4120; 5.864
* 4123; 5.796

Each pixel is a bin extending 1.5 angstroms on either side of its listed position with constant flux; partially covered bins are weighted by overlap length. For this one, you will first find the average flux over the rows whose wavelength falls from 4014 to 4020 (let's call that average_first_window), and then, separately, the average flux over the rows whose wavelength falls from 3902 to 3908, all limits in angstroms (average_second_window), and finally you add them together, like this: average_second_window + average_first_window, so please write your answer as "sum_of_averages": 10.78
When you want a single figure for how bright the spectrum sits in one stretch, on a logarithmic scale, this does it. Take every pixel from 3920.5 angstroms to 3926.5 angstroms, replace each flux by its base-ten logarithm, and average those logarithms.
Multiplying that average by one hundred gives 72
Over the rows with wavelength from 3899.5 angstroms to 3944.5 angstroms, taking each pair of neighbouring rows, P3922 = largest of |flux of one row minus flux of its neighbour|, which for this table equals 0.55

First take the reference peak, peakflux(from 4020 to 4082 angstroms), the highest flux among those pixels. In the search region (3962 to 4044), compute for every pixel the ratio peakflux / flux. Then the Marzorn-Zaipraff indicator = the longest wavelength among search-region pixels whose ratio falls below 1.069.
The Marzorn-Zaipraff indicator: 4042 angstroms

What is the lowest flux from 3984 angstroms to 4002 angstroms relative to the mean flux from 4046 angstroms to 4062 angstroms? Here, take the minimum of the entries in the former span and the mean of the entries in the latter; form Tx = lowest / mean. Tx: 0.98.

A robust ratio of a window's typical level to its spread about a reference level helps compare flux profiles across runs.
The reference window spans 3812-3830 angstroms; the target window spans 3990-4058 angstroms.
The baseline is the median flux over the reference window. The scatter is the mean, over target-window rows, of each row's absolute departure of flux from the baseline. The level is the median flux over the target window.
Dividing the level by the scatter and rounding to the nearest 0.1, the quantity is 18.9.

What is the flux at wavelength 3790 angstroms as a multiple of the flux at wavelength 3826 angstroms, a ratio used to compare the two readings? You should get 1.09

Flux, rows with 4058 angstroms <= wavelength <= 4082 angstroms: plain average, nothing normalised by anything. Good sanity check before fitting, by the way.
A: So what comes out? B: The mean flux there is 5.6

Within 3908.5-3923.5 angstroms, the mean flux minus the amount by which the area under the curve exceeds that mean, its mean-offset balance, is -69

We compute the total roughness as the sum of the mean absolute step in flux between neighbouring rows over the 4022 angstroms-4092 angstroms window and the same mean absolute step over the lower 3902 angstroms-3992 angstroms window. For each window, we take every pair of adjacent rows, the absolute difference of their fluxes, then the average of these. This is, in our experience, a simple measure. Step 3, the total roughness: 0.336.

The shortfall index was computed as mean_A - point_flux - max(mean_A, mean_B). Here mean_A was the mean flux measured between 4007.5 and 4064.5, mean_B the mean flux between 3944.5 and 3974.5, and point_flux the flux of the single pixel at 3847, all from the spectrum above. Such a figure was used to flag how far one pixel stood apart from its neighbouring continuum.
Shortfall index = -5.5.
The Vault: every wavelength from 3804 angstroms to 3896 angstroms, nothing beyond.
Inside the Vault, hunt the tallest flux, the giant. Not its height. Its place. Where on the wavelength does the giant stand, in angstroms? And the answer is 3868 angstroms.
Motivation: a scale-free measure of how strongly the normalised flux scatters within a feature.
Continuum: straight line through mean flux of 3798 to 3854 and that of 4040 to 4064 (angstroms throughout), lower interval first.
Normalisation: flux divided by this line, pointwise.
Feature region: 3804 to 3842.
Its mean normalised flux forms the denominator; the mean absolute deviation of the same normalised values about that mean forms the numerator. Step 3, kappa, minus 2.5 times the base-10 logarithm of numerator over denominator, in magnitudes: 3.74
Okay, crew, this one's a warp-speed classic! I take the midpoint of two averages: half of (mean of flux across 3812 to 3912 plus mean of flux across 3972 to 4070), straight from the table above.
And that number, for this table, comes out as 5.38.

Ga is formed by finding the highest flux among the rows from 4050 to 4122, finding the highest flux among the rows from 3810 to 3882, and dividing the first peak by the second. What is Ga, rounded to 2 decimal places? 1.06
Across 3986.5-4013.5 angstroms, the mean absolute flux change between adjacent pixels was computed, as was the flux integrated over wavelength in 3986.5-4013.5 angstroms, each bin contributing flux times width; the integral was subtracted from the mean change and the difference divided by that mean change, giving -699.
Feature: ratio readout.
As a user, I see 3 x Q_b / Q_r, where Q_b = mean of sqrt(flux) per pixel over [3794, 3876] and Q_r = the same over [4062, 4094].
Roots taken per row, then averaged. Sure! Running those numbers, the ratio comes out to 2.89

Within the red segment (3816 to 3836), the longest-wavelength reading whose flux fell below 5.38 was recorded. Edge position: 3835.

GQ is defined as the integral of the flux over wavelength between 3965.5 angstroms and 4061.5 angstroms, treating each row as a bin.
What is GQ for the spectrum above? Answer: 517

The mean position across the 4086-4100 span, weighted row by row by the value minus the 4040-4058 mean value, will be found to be 4093.0 angstroms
